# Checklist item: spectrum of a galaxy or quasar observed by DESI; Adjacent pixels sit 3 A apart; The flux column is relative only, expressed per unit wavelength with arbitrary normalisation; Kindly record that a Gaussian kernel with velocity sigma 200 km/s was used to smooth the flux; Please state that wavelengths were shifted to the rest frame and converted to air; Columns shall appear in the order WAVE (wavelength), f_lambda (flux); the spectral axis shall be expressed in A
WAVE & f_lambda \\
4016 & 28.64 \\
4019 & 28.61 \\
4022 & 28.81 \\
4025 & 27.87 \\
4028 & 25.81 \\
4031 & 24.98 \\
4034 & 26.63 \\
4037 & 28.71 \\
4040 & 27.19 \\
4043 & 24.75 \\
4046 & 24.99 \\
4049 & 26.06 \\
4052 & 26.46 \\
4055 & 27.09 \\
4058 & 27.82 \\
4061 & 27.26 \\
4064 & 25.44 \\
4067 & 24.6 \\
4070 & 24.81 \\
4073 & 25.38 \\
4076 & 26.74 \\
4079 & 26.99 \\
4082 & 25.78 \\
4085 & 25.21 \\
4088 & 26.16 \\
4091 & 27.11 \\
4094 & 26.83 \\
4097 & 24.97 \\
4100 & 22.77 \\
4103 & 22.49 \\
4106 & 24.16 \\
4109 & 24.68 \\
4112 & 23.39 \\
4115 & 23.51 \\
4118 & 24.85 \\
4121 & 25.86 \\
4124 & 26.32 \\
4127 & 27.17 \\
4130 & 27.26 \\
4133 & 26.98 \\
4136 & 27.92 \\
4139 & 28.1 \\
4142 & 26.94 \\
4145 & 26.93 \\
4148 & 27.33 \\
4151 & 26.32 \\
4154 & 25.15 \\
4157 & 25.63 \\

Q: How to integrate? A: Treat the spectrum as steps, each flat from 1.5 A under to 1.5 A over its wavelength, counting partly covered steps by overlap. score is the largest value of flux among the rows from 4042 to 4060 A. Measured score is 27.82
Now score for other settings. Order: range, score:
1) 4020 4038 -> 28.81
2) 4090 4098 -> 27.11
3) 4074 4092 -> 27.11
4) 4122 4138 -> 27.92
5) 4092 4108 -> 26.83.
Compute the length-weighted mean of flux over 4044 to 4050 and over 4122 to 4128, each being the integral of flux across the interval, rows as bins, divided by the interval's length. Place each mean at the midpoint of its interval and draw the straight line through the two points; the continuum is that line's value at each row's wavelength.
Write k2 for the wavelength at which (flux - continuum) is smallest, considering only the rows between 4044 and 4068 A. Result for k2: 4067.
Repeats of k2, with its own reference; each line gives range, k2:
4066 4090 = 4067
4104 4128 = 4112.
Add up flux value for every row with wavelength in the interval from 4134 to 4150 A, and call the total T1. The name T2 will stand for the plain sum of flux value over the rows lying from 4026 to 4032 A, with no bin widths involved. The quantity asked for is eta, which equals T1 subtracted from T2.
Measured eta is -86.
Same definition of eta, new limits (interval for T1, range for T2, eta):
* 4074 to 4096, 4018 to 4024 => -127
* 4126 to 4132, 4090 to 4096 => 0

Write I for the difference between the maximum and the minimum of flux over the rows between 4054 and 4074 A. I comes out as 3.2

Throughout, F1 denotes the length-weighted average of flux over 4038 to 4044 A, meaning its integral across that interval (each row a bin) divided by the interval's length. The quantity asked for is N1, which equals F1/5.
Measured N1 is 5.26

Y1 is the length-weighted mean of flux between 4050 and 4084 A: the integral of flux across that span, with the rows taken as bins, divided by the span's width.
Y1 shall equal 26.2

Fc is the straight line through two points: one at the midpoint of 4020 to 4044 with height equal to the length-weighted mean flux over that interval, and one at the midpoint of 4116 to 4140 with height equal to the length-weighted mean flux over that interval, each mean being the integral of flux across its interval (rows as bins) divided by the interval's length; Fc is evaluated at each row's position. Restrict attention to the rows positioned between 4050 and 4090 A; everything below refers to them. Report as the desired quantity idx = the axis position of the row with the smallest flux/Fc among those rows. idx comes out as 4067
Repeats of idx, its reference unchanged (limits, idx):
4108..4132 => 4112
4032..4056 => 4043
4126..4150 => 4145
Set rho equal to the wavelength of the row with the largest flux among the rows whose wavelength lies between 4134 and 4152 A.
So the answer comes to 4139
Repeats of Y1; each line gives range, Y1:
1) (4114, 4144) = 26.5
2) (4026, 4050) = 26.2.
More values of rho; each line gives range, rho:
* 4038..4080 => 4058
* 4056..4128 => 4058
